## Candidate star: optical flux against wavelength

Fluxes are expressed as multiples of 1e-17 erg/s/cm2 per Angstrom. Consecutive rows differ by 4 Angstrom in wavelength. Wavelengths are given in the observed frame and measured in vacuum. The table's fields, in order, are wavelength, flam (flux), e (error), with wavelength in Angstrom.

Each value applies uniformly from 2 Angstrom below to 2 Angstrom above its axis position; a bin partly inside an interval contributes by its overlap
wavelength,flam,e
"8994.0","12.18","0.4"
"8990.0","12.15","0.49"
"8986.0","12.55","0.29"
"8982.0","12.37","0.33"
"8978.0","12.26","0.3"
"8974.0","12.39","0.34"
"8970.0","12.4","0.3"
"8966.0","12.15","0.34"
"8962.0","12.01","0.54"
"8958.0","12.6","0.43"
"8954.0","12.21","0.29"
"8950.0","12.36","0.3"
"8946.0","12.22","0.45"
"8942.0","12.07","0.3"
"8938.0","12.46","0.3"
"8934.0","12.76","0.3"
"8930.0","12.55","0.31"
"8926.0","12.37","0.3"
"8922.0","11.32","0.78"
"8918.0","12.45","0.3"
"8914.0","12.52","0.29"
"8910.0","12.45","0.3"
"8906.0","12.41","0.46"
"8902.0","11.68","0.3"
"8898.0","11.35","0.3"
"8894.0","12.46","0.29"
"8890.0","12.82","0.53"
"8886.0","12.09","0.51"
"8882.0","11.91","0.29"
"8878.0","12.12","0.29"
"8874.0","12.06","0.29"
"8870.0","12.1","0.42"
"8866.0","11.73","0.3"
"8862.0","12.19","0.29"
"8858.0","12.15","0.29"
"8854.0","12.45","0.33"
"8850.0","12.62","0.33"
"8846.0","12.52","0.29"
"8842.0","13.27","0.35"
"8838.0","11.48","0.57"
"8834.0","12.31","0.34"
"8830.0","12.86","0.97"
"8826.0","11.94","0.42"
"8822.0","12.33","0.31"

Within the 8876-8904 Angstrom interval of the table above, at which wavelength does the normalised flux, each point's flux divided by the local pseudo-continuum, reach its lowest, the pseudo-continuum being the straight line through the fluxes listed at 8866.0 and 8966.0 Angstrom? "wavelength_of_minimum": 8898.0 Angstrom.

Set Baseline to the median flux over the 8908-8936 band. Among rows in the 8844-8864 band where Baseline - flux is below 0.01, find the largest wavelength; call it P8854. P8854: 8854.0 Angstrom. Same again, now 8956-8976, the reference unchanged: 8958.0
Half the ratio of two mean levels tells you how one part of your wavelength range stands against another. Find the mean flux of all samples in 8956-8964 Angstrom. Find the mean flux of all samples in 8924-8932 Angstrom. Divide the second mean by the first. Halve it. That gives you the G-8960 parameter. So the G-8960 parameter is 0.506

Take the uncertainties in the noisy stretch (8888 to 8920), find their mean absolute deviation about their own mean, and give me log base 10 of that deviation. -1.1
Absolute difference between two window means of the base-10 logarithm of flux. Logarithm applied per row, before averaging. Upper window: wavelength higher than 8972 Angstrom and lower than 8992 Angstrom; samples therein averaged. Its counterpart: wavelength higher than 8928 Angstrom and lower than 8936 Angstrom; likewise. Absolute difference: 0.011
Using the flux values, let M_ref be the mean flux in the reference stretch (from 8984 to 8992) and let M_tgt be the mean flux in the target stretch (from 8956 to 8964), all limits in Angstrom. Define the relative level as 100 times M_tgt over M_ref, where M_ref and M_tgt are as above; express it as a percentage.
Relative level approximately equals 99.6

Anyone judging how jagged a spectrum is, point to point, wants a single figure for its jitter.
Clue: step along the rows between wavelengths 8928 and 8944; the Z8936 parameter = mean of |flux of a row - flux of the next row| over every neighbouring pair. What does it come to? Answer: 0.3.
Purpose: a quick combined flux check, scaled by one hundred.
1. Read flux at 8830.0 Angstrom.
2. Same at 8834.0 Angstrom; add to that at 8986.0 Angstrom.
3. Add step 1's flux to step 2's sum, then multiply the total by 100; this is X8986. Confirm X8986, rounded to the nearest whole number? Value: 3772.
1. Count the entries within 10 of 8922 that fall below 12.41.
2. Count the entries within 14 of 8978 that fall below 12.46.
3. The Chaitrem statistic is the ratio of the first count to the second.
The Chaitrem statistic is 0.3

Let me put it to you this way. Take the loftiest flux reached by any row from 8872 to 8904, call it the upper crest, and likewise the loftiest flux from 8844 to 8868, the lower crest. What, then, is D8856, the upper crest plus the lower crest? 25.4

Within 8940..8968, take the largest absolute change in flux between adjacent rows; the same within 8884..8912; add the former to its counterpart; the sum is 1.70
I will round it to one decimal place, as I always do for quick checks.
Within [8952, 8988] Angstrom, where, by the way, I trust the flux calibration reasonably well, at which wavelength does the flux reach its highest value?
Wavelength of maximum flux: 8958.0 Angstrom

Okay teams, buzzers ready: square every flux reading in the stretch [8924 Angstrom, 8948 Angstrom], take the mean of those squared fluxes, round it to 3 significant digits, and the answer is 154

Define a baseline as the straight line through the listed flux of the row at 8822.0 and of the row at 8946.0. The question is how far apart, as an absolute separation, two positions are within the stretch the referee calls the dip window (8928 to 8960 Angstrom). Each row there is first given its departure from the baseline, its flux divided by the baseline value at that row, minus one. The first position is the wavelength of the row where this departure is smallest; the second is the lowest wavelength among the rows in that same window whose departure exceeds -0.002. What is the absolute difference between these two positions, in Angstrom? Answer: 12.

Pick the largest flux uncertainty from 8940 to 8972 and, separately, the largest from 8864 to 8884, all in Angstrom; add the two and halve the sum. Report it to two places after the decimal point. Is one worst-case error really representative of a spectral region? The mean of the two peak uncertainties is 0.48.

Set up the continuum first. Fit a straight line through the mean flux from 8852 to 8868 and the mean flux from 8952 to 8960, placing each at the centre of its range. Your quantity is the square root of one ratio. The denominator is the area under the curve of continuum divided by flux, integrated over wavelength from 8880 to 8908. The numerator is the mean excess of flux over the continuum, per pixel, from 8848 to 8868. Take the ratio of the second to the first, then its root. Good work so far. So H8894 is 0.061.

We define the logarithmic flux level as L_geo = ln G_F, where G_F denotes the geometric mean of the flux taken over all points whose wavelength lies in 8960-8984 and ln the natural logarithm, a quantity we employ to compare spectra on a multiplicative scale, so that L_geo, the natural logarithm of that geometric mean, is 2.51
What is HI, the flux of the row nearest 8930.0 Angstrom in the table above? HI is 12.55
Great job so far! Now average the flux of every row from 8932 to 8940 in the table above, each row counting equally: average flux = 12.6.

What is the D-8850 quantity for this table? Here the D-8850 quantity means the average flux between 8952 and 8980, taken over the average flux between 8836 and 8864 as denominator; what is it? 0.99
